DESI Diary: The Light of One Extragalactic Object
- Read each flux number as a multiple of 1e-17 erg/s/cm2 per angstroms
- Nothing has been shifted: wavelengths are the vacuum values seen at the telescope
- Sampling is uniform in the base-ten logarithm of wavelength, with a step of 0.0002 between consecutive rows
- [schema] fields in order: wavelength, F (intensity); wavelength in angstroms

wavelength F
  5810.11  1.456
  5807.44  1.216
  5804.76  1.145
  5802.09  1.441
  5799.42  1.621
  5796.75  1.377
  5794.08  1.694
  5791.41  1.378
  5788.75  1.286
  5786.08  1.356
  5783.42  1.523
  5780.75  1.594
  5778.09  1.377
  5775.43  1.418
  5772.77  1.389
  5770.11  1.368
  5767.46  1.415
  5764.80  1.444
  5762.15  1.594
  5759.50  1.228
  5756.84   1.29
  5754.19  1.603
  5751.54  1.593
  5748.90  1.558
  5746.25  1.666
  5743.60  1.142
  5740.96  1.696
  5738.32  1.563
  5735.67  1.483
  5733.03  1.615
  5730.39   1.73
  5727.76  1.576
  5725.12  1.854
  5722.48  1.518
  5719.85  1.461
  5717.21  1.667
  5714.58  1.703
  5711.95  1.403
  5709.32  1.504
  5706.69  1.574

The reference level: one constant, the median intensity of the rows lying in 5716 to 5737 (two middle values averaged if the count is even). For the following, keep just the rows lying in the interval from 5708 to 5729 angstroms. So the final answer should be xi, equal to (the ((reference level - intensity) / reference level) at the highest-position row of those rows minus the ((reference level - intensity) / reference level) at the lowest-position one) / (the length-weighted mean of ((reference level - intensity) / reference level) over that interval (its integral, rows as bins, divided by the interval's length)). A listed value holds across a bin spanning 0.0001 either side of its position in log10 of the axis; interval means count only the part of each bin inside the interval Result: -7.5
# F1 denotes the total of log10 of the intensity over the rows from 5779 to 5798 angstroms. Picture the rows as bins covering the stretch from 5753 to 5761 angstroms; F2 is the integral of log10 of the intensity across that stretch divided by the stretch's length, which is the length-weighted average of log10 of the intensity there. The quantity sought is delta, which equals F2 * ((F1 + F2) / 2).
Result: 0.086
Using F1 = 1.13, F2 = 0.135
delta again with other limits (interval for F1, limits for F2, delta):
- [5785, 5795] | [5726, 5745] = 0.075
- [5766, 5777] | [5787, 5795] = 0.057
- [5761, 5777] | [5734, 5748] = 0.099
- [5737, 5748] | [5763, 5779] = 0.063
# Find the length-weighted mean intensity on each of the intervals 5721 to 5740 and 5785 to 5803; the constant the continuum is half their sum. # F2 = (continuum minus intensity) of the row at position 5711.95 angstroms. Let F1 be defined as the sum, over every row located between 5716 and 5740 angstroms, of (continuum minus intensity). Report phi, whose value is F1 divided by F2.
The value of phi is -5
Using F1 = -0.6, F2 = 0.13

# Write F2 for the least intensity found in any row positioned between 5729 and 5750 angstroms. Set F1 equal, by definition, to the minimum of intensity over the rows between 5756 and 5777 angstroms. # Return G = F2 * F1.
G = 1.40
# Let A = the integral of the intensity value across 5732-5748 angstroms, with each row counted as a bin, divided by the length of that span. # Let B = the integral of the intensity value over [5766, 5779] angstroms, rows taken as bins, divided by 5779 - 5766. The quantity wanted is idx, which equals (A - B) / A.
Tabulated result 0.09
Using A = 1.53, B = 1.39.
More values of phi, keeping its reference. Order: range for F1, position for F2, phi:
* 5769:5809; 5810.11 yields 23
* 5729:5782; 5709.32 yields 30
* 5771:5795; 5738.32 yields -30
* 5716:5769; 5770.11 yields 0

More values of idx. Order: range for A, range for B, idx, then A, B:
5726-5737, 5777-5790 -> 0.11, 1.61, 1.43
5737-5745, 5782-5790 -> 0.05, 1.47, 1.39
